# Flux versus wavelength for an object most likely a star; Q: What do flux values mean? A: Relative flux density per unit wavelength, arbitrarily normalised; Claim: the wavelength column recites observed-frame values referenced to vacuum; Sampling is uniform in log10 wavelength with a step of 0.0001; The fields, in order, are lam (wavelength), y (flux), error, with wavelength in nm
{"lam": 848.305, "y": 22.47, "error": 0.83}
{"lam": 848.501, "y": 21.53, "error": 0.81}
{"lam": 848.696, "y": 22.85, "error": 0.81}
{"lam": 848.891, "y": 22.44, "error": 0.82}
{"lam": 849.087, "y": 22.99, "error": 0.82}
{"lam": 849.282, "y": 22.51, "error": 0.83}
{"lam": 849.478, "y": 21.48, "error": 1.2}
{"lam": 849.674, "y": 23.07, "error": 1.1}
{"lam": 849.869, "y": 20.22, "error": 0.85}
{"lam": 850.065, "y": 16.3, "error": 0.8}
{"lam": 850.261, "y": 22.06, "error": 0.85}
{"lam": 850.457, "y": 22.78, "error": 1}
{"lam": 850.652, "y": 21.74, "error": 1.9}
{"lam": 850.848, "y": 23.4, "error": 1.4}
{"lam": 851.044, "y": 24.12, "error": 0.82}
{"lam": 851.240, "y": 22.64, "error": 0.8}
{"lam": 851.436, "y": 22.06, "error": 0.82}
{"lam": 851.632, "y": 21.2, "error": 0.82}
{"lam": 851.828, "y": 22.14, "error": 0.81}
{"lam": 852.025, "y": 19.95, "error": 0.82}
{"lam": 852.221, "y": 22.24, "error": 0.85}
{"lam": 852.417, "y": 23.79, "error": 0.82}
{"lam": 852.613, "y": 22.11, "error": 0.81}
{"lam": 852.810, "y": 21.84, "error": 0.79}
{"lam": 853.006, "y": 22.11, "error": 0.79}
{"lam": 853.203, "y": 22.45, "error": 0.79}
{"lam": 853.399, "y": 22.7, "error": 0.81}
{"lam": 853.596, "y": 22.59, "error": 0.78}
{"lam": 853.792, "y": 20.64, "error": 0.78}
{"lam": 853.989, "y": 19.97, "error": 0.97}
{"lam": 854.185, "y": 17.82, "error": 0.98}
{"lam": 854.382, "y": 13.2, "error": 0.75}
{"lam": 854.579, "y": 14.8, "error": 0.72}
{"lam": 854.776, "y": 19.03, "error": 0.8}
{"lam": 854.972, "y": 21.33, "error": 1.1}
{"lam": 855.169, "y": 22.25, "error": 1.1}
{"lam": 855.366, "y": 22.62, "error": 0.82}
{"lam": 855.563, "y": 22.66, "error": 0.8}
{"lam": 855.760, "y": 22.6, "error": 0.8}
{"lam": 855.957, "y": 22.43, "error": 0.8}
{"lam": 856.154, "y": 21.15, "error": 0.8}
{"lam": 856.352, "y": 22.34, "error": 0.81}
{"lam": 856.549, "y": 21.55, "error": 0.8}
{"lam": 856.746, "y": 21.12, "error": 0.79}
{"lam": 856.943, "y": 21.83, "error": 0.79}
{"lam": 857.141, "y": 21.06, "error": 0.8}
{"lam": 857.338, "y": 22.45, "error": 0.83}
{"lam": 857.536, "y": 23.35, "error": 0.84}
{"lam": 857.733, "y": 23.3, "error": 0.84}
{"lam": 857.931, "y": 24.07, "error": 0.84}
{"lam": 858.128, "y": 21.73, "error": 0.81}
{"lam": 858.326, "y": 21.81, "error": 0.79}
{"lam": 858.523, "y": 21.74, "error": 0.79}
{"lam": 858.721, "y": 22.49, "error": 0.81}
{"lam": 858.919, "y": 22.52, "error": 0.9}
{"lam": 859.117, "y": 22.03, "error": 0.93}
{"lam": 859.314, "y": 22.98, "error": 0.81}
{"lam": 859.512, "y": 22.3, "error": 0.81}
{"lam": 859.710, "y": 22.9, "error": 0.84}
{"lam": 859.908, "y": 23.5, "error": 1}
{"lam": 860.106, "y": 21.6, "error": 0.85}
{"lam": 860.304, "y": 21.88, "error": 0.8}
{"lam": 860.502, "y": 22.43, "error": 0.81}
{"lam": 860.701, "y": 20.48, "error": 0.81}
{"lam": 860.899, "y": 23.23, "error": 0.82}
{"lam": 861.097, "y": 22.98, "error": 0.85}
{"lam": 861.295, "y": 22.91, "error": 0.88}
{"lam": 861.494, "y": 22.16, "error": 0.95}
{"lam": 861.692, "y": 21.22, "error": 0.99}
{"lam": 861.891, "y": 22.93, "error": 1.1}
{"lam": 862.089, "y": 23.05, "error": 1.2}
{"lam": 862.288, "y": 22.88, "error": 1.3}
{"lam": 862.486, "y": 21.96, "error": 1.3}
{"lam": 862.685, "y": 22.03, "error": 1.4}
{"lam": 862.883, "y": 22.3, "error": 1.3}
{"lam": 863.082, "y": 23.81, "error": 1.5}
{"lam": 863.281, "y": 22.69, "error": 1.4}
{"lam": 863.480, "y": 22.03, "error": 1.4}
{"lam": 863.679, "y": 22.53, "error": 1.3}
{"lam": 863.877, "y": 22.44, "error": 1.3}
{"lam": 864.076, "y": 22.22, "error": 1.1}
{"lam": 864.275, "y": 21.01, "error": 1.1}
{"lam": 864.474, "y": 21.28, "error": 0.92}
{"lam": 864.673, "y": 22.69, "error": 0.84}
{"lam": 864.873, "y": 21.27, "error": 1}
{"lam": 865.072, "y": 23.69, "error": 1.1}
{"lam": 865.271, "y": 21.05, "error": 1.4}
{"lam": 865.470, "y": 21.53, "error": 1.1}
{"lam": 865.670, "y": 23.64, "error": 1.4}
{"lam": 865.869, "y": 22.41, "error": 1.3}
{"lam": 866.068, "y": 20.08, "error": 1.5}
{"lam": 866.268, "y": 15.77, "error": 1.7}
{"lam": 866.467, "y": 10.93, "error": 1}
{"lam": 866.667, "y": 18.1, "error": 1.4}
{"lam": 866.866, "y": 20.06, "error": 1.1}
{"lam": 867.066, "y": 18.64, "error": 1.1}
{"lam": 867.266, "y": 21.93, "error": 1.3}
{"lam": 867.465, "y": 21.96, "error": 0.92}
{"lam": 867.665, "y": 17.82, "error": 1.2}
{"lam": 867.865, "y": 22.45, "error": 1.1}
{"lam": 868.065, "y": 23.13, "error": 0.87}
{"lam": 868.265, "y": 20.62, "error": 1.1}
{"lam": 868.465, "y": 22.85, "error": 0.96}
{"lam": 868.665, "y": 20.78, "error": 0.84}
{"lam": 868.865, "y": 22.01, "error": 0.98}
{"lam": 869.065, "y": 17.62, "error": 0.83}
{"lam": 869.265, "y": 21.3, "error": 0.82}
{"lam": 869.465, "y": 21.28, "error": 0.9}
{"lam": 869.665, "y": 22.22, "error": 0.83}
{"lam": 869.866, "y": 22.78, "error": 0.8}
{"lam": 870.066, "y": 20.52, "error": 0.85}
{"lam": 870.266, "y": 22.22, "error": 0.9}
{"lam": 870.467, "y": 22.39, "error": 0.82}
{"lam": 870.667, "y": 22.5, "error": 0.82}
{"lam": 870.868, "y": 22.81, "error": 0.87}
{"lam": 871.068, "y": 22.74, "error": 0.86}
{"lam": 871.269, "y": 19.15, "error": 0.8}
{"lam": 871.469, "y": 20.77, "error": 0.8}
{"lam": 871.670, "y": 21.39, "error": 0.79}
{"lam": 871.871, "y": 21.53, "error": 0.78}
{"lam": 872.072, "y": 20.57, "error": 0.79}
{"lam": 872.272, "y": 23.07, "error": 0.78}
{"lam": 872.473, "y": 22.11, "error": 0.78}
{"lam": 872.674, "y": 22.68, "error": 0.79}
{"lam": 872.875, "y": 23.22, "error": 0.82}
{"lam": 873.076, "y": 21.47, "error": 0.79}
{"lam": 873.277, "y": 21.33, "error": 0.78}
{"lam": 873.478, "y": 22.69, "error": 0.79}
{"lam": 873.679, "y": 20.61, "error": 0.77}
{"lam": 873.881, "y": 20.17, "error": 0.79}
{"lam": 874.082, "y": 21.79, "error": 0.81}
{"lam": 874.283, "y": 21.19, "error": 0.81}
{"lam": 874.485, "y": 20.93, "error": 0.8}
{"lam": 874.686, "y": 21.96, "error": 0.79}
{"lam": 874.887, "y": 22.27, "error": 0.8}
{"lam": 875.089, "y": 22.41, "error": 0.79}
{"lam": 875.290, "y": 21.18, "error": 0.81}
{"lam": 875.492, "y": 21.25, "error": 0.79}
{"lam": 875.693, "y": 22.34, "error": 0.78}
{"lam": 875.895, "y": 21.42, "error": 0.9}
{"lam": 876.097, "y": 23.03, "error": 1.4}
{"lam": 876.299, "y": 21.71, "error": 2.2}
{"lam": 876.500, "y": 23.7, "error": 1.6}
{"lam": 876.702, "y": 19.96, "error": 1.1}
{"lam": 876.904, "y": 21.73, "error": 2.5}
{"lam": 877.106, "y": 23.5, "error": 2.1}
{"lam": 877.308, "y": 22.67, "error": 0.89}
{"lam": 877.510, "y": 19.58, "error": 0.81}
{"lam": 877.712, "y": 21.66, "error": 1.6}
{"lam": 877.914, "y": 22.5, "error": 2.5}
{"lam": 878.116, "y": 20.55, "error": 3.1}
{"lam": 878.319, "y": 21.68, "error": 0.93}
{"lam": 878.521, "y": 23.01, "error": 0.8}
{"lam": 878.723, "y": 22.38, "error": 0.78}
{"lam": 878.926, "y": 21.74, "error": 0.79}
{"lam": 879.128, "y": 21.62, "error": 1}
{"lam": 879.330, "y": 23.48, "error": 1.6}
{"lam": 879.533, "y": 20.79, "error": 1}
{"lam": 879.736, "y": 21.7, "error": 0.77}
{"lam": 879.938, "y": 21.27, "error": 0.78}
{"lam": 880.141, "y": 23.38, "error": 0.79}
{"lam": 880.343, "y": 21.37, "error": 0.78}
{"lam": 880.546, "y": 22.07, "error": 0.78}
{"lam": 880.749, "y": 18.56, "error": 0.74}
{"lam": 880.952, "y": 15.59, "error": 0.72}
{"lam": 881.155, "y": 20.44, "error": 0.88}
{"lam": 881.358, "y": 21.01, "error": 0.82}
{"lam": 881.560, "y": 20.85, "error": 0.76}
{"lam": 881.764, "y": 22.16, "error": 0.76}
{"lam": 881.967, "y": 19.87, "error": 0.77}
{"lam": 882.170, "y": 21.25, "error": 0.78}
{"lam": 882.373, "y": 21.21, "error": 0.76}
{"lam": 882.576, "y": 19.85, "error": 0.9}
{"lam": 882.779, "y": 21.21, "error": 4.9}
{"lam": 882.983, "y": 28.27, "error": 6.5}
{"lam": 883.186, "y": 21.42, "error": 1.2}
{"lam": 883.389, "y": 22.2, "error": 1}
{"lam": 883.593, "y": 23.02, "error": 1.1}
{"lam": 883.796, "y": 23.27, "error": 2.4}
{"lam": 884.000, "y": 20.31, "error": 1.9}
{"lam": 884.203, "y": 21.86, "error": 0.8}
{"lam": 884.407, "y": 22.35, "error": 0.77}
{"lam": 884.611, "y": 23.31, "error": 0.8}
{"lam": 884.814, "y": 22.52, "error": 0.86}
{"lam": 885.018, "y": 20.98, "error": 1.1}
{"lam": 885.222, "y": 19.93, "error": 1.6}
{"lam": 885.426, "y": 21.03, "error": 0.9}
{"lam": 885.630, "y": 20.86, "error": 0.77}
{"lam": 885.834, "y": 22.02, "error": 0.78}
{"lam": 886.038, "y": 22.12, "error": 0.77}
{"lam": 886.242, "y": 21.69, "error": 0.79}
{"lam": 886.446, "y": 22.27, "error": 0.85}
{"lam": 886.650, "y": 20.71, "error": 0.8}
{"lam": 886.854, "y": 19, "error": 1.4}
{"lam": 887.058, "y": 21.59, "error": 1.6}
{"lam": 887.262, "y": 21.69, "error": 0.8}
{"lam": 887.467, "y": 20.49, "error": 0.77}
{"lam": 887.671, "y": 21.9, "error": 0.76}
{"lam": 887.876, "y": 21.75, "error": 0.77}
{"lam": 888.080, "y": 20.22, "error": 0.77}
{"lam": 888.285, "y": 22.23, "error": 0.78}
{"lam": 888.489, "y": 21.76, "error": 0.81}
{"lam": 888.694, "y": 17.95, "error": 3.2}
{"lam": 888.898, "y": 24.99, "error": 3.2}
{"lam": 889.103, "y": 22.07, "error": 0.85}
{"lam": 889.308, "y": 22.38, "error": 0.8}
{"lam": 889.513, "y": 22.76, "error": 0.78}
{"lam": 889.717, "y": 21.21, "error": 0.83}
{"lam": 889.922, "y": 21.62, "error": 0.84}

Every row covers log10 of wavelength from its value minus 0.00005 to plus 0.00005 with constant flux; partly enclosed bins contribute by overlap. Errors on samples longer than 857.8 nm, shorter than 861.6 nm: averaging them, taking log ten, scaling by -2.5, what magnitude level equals 0.18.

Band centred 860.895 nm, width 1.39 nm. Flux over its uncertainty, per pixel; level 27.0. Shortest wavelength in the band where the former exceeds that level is 860.304 nm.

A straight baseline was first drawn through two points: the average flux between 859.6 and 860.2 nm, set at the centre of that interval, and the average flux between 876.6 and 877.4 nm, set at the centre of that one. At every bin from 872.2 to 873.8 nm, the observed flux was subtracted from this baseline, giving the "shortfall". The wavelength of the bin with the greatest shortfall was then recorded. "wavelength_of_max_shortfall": 873.679 nm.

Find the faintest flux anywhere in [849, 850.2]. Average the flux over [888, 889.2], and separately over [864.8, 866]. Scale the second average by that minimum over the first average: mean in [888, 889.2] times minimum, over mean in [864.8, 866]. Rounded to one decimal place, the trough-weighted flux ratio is 15.8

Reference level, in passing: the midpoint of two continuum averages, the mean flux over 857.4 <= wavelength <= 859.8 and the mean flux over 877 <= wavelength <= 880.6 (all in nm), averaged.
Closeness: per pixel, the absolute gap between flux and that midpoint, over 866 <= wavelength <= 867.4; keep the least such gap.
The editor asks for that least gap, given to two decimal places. 0.34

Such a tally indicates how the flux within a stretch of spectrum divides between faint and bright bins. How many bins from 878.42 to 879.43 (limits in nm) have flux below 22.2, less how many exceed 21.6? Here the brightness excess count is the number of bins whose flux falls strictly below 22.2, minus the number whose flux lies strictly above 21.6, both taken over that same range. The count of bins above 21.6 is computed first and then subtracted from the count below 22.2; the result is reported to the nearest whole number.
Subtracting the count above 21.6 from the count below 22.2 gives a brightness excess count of -3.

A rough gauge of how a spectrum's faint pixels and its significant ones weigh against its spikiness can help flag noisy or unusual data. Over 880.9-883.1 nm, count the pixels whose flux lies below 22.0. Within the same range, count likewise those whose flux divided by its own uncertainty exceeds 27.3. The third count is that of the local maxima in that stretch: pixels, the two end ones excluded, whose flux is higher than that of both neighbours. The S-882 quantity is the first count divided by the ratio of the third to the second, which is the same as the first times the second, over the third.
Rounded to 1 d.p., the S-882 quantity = 9.0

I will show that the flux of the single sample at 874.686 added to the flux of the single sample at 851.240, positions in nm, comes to 44.6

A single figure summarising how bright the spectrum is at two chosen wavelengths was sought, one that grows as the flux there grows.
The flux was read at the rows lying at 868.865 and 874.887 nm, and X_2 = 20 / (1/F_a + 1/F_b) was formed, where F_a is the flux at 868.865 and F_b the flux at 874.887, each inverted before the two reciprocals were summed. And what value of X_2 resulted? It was 221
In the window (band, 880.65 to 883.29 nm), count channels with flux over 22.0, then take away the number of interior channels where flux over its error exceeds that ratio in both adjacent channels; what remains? 0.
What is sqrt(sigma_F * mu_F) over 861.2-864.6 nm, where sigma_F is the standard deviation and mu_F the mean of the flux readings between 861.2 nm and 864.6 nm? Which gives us 4.0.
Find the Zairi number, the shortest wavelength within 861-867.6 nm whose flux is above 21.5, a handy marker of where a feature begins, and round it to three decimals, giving 861.097 nm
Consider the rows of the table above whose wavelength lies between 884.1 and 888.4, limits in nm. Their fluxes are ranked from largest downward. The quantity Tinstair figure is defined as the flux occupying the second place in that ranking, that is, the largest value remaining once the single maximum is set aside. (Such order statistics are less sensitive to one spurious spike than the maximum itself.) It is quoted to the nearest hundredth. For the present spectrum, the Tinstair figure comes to 22.52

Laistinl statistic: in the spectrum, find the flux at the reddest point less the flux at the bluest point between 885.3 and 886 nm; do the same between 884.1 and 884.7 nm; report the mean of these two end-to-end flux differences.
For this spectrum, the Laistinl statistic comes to 1.2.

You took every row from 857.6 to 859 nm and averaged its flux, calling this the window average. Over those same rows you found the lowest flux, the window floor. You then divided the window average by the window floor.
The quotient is 1.04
